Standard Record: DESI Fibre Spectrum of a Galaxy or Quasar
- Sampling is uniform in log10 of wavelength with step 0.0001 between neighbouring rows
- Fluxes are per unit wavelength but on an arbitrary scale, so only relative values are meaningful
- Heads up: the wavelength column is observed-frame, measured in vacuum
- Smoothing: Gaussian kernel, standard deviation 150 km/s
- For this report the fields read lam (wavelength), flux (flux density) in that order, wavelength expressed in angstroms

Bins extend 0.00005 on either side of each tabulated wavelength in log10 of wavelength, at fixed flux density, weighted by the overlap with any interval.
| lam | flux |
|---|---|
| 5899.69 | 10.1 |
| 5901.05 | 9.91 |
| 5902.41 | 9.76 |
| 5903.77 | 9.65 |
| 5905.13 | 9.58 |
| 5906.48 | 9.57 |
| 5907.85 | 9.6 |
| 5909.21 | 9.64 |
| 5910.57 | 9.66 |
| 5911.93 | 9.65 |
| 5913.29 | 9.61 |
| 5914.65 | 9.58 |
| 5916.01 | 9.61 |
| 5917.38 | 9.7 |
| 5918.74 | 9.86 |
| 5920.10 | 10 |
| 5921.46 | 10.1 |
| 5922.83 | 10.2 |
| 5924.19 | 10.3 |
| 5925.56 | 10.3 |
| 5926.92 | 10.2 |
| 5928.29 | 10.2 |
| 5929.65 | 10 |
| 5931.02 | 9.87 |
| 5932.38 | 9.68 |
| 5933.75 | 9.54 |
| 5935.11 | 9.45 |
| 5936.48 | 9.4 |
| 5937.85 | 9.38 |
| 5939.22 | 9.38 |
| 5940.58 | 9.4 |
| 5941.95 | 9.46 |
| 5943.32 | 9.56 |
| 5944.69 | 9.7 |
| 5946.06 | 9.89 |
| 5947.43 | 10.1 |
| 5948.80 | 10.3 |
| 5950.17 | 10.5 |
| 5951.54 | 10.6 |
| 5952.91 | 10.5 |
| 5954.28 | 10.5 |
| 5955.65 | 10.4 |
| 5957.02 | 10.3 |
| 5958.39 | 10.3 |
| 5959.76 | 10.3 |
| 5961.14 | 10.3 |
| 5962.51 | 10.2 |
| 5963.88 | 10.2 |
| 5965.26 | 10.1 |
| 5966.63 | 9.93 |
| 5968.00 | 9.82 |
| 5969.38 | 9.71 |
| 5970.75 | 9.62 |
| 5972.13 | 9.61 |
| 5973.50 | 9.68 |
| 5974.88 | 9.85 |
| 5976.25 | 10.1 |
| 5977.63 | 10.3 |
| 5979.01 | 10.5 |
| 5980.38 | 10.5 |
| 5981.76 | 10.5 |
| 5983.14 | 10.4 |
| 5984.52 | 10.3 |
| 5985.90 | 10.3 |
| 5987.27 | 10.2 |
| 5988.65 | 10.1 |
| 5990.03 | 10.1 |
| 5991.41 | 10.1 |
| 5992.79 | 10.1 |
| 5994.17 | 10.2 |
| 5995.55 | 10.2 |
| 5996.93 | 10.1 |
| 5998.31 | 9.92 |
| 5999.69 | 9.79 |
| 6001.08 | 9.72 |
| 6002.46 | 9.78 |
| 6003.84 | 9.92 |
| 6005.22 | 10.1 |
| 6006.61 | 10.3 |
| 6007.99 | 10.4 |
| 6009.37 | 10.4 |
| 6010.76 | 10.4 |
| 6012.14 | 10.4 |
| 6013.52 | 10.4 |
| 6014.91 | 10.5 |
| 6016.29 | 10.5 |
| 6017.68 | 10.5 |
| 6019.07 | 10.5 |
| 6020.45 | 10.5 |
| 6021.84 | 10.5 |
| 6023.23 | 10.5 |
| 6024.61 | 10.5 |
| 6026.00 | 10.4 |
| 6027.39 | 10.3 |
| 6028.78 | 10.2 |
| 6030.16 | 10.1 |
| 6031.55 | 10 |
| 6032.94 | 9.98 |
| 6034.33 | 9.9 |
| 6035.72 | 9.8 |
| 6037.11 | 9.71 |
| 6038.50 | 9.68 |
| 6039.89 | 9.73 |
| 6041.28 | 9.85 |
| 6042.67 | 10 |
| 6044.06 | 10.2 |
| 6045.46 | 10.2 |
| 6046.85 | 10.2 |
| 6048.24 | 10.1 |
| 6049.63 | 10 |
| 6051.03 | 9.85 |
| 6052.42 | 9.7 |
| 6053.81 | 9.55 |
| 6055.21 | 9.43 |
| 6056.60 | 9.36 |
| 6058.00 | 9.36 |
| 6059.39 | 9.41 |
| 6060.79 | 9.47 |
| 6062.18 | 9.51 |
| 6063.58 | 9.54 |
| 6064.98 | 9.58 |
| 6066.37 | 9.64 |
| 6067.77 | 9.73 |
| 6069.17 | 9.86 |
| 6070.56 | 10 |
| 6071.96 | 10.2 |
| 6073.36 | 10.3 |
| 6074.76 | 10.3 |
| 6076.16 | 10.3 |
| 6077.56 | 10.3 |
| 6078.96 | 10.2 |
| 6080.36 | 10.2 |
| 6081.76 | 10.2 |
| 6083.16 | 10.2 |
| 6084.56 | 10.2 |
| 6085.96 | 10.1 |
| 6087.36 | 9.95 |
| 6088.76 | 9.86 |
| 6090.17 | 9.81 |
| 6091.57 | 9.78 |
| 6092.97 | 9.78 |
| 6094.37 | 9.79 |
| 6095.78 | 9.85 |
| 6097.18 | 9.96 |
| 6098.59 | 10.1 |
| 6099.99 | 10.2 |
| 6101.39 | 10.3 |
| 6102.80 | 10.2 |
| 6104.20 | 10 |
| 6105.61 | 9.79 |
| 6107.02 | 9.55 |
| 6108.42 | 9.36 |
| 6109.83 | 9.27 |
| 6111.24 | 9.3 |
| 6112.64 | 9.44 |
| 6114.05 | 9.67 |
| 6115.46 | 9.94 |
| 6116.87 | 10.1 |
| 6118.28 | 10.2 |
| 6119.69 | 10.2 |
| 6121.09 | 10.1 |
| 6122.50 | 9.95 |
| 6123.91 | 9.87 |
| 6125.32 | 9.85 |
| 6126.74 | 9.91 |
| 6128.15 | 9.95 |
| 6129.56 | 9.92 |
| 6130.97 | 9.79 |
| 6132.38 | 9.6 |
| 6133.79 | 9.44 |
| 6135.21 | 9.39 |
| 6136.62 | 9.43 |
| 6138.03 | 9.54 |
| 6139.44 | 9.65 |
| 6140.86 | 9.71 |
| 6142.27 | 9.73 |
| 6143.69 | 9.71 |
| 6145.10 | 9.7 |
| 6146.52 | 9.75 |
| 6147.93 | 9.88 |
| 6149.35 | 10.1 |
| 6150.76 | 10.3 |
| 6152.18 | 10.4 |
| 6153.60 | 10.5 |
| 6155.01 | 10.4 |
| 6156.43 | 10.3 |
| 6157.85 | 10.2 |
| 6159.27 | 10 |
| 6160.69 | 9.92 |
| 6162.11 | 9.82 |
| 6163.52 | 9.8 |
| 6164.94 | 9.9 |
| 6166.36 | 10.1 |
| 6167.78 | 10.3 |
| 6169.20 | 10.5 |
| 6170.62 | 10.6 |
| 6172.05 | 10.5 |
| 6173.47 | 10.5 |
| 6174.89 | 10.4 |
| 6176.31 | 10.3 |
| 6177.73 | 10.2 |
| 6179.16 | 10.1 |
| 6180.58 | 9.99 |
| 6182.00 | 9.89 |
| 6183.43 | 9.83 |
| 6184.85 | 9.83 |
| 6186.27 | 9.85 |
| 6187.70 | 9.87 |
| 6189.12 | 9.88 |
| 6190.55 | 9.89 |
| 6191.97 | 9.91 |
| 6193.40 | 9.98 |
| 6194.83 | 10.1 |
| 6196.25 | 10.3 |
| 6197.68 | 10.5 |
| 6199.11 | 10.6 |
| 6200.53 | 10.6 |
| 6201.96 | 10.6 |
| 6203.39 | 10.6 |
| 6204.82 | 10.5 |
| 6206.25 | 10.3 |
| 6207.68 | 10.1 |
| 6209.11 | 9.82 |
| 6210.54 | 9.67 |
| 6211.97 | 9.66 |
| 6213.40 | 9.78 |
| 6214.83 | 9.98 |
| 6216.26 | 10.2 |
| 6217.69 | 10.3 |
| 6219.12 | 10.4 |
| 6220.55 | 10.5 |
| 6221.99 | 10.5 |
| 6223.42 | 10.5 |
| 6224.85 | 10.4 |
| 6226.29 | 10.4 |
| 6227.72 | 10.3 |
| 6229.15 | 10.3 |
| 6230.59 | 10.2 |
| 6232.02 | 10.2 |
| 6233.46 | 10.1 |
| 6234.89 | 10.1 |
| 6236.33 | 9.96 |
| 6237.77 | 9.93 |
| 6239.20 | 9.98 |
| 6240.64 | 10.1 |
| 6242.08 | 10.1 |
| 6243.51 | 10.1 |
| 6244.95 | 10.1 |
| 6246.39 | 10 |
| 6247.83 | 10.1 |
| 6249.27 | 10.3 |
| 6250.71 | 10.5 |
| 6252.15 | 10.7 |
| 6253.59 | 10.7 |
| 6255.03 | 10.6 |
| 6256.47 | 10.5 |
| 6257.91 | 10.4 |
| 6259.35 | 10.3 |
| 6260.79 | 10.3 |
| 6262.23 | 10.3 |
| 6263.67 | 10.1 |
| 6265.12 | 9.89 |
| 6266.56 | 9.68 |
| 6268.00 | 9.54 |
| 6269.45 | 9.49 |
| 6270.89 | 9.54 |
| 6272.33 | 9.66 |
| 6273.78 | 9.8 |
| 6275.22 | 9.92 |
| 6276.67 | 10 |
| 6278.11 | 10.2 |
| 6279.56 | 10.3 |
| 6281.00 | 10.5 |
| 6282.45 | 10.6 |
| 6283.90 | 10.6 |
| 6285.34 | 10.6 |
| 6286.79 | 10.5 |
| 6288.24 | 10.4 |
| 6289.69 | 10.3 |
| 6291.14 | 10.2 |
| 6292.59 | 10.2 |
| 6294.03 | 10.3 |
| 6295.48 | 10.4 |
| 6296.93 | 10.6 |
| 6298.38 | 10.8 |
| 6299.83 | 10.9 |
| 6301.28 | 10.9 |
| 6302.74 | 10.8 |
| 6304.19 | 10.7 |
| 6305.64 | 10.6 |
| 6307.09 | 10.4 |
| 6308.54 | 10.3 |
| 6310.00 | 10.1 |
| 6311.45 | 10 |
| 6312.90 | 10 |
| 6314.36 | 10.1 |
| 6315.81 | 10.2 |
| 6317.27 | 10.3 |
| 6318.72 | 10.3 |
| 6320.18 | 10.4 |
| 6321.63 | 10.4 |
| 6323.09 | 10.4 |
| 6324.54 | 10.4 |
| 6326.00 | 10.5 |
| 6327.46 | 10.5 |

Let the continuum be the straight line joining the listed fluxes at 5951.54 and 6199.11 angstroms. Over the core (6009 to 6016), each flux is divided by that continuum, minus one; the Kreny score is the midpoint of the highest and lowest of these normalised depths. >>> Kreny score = -0.01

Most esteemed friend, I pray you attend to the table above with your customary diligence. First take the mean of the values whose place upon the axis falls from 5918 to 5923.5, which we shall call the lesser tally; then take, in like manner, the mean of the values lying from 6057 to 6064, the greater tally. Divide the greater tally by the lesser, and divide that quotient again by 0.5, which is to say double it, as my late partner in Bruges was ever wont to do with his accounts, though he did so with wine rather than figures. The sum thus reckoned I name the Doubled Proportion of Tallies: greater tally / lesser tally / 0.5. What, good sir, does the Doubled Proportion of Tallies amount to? 1.88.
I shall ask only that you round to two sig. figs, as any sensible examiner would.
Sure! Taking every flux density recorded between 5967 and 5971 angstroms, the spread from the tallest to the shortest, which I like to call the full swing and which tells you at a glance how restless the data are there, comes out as 0.20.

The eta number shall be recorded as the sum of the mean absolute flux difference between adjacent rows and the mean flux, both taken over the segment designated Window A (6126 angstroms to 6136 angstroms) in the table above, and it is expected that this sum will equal 9.8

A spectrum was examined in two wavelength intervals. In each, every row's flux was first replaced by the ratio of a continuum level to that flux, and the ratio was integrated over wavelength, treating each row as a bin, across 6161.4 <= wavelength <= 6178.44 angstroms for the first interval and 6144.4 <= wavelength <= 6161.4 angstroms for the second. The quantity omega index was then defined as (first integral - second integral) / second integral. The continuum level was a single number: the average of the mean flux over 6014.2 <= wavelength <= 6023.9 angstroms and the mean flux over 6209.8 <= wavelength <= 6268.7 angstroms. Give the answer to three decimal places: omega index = -0.009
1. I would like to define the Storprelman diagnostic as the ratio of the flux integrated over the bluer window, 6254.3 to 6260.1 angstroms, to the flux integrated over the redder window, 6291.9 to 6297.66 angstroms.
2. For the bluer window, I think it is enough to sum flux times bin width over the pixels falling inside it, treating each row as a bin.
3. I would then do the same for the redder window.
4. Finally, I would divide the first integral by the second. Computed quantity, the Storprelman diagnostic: 1.0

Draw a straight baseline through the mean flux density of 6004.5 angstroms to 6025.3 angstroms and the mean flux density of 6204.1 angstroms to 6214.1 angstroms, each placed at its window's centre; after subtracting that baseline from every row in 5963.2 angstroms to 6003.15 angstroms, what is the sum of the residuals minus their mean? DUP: -12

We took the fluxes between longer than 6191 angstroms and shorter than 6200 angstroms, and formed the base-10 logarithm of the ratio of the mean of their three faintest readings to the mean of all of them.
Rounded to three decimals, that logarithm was -0.010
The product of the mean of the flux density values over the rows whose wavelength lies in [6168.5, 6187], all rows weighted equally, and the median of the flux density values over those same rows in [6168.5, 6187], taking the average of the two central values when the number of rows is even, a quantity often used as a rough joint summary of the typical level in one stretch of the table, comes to 104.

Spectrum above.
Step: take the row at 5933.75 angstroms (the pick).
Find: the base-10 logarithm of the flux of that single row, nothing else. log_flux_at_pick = 0.98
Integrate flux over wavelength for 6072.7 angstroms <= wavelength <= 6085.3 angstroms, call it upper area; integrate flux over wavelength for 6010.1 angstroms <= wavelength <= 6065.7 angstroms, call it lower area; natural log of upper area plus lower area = 6.5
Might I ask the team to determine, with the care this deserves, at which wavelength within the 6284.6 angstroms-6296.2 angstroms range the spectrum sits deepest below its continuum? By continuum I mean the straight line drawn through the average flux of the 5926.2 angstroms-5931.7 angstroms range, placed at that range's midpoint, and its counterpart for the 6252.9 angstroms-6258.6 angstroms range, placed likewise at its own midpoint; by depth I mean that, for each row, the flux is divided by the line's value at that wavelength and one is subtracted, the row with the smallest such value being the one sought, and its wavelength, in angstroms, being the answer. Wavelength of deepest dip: 6292.59 angstroms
